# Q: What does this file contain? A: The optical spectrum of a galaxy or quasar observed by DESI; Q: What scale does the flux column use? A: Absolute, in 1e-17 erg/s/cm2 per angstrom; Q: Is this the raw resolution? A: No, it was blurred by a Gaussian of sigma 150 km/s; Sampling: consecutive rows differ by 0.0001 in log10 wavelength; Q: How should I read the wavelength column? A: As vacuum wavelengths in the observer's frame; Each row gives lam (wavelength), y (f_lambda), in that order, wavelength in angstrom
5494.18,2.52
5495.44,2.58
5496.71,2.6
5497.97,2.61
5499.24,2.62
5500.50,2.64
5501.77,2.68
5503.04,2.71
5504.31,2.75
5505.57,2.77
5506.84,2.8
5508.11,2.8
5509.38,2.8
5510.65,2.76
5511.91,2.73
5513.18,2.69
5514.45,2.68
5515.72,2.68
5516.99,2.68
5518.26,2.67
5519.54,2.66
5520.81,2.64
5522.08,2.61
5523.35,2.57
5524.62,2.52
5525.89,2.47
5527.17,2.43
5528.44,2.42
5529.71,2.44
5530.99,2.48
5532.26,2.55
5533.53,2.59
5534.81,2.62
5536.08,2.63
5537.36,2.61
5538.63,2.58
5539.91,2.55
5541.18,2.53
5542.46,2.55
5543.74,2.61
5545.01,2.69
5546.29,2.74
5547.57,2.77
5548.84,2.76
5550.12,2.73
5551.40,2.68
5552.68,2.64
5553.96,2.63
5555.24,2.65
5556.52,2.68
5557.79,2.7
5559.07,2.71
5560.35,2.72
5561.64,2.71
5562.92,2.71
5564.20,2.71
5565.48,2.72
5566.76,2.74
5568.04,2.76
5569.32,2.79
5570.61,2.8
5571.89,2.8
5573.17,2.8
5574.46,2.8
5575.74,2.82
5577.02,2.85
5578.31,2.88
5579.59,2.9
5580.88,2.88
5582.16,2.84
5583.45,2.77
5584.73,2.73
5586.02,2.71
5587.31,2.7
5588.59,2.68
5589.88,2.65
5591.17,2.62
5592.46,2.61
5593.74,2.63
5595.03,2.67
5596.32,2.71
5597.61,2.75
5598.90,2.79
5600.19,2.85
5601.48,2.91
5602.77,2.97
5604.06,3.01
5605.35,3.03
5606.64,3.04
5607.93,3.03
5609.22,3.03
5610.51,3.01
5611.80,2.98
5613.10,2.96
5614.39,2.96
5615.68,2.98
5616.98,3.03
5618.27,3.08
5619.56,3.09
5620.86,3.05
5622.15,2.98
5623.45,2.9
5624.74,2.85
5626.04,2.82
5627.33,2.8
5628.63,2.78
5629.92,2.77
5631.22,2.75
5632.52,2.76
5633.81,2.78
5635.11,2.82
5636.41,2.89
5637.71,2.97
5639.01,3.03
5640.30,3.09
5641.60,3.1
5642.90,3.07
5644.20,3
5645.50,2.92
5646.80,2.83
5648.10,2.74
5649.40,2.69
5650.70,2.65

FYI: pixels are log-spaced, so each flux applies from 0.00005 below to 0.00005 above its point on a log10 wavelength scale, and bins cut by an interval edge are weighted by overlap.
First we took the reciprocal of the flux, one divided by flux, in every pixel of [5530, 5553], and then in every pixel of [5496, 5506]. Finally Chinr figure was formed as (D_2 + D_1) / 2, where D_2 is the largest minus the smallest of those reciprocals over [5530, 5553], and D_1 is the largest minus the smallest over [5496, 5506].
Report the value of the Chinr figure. 0.033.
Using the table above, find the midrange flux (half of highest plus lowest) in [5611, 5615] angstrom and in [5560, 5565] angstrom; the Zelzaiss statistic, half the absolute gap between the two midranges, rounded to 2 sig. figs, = 0.13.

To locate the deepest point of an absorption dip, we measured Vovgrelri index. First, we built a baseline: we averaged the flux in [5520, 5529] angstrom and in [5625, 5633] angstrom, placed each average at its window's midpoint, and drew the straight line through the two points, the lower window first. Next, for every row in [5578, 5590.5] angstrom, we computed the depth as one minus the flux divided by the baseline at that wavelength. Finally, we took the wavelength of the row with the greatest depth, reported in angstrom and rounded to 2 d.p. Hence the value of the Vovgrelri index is 5589.88 angstrom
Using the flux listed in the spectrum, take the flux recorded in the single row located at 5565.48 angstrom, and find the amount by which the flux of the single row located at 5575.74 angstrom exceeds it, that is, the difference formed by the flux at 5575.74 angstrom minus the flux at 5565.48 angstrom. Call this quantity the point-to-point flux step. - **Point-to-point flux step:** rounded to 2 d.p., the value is 0.10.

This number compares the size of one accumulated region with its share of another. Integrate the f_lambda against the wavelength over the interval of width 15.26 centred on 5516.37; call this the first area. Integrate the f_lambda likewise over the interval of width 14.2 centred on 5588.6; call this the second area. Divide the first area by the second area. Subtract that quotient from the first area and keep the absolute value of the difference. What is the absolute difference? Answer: 40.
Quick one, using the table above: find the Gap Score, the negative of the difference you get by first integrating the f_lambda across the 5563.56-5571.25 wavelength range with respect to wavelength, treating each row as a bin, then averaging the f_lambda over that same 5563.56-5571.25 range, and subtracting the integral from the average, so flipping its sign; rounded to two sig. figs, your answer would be 18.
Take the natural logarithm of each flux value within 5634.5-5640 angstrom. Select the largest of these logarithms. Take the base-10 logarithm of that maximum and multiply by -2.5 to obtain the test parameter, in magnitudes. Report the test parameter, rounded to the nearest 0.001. -0.112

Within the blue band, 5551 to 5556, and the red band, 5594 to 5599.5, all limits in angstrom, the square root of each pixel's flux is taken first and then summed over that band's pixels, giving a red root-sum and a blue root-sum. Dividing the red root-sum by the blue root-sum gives 1.01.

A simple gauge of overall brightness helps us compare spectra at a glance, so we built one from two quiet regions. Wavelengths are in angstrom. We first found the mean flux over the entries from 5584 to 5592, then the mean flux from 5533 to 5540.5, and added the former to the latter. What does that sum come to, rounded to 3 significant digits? 5.28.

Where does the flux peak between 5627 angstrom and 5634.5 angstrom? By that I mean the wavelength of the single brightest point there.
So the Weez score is 5627.33 angstrom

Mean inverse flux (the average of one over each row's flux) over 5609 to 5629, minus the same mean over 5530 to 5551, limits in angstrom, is -0.043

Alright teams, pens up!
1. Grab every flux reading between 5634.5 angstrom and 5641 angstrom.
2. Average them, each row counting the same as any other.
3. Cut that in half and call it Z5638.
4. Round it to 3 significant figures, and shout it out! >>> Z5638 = 1.48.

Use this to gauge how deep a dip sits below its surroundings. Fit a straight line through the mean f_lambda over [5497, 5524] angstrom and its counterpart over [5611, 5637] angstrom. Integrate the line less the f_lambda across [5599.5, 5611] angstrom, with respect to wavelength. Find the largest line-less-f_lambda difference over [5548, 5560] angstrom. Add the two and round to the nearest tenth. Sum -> -1.2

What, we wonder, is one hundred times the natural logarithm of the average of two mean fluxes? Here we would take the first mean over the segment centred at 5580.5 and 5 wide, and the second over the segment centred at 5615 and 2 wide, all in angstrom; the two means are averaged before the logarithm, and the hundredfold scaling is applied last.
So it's 107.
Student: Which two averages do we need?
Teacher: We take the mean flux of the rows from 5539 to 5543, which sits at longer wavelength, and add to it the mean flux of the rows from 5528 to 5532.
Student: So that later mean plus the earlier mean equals 5.0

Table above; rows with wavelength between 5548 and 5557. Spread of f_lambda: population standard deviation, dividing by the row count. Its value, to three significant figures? 0.0445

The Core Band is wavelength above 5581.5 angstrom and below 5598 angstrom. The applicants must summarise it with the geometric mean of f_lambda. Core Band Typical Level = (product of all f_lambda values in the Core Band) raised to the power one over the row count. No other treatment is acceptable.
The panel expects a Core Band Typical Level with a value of 2.70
